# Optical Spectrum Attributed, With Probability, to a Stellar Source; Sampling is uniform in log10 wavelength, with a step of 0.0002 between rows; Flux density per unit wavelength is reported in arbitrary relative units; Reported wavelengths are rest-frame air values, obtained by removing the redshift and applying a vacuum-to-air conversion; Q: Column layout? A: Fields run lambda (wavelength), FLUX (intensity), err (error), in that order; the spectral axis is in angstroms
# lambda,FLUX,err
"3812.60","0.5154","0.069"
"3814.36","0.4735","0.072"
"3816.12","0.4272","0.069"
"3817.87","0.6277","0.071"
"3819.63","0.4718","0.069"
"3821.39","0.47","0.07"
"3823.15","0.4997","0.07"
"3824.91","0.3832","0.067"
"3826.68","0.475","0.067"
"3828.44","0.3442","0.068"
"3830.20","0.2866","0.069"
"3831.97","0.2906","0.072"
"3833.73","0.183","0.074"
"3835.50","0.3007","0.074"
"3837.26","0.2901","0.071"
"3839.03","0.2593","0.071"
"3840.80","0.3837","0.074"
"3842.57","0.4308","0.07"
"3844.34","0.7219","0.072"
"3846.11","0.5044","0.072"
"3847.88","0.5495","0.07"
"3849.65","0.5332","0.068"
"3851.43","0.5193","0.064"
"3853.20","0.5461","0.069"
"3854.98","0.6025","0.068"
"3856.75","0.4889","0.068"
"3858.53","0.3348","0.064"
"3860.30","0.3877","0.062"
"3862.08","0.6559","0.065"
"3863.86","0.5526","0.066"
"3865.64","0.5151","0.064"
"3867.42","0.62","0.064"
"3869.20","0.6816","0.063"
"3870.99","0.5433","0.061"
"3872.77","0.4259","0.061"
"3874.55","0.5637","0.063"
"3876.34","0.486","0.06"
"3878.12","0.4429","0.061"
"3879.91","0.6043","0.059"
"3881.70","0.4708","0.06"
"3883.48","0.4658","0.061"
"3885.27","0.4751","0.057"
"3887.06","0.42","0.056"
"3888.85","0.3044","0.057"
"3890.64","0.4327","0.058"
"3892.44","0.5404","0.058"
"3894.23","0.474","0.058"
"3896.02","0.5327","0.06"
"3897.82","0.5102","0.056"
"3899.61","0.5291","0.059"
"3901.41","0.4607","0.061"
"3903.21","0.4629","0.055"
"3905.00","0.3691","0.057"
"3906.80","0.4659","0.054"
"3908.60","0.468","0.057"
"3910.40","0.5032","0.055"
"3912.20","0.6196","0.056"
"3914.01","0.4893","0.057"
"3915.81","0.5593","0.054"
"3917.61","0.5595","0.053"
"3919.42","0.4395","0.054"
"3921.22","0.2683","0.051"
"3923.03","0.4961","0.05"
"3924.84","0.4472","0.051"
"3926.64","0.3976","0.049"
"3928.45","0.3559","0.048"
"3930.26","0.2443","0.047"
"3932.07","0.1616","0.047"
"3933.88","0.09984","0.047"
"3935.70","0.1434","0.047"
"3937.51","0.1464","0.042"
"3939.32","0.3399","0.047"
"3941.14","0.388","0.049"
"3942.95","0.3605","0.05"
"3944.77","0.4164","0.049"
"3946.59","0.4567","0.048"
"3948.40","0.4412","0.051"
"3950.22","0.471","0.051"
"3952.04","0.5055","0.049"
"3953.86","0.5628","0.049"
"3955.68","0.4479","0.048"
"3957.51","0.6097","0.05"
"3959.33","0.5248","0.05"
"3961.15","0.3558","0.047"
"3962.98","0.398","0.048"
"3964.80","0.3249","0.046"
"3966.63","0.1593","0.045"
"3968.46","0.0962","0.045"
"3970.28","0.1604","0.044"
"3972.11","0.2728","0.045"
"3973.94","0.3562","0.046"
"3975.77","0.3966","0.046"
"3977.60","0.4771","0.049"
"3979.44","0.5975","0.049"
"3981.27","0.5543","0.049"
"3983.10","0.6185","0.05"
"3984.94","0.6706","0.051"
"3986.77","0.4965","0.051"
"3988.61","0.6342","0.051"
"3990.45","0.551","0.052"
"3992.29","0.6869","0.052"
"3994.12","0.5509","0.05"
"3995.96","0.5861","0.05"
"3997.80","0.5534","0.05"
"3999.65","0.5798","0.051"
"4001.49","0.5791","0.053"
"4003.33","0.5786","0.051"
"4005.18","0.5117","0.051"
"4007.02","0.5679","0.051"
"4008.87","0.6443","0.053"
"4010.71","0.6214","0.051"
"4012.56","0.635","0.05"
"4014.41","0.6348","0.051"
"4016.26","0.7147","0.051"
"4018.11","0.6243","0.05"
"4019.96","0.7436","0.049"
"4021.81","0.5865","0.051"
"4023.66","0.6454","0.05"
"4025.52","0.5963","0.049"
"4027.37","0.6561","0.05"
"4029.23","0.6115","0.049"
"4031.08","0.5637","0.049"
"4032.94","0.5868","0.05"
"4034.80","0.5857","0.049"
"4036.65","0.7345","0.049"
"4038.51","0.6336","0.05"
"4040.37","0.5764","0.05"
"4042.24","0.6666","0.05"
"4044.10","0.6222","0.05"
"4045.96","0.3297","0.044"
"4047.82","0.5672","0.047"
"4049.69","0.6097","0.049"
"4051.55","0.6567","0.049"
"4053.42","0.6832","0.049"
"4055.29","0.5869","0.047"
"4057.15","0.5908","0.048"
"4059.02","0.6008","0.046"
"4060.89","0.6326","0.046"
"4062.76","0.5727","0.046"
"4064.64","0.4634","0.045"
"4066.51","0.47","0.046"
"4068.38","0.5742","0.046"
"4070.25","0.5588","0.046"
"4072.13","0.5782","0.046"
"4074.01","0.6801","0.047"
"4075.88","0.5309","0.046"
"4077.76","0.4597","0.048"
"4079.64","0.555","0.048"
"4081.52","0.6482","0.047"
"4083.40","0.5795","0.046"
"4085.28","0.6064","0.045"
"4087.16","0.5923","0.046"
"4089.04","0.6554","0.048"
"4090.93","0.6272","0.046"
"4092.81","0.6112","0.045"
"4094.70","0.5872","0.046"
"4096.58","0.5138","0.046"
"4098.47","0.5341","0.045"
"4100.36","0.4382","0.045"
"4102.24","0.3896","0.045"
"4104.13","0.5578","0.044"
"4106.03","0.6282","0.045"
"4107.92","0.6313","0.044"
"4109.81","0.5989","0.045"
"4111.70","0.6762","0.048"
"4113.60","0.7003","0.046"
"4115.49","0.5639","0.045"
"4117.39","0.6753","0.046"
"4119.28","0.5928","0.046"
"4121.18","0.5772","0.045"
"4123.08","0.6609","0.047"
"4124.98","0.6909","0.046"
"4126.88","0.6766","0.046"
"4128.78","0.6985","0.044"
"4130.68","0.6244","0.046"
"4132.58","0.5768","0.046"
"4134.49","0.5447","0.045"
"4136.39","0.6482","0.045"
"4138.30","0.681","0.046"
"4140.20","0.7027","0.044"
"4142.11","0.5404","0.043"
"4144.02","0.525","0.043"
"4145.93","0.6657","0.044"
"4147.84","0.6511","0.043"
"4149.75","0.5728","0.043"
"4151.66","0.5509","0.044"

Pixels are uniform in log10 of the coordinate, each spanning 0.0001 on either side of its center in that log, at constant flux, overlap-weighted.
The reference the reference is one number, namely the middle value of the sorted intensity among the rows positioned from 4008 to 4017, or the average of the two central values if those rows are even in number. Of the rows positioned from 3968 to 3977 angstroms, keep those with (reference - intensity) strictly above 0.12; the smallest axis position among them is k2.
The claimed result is 3968.46 angstroms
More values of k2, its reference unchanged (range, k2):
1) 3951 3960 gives 3952.04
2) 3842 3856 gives 3842.57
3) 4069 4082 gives 4077.76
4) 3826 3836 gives 3826.68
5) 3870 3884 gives 3872.77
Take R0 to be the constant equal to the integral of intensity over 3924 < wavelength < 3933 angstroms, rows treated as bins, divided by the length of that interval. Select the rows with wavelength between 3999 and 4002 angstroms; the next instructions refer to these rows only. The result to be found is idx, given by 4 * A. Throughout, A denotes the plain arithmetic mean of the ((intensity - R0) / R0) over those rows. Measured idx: 3.2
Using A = 0.81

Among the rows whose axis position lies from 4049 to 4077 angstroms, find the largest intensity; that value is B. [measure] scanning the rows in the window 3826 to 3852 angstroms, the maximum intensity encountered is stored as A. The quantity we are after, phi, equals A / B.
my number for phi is 1.06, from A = 0.7219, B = 0.6832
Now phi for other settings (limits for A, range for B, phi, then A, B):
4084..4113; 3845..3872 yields 0.99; 0.6762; 0.6816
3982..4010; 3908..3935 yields 1.11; 0.6869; 0.6196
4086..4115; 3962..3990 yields 1.04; 0.7003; 0.6706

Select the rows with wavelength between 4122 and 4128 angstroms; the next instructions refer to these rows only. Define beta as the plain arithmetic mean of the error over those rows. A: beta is 0.0463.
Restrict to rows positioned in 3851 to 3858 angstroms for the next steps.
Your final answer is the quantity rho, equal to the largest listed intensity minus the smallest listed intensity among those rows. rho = 0.11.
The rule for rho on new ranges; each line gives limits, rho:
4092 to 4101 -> 0.17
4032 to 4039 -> 0.15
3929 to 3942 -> 0.29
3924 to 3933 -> 0.29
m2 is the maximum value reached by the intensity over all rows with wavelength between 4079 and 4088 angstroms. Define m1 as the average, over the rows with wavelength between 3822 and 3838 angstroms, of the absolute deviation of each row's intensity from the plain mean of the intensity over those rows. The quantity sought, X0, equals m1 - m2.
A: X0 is -0.571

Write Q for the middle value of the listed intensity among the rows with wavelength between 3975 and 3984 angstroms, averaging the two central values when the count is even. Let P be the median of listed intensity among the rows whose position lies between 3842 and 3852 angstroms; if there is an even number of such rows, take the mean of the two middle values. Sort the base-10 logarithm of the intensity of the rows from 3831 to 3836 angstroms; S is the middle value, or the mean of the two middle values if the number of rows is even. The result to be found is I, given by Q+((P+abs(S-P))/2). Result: 1.35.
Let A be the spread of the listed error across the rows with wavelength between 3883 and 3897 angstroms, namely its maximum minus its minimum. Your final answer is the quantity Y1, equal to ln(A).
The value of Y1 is -5.3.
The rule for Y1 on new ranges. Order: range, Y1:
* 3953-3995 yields -4.8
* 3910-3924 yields -5.0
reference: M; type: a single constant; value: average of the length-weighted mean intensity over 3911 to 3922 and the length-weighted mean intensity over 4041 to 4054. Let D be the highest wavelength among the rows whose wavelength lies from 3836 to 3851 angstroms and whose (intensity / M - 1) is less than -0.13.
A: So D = 3842.57 angstroms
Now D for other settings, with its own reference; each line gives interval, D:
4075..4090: 4077.76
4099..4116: 4102.24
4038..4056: 4045.96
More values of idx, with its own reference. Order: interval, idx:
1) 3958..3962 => 1.5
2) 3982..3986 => 4.1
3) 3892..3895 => 2.3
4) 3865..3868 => 3.1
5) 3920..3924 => 0.8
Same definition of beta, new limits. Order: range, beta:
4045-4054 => 0.0476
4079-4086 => 0.0465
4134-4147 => 0.0443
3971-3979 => 0.0465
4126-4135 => 0.0454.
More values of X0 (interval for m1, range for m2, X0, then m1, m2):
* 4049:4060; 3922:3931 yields -0.464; 0.032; 0.4961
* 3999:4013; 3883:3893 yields -0.508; 0.033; 0.5404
